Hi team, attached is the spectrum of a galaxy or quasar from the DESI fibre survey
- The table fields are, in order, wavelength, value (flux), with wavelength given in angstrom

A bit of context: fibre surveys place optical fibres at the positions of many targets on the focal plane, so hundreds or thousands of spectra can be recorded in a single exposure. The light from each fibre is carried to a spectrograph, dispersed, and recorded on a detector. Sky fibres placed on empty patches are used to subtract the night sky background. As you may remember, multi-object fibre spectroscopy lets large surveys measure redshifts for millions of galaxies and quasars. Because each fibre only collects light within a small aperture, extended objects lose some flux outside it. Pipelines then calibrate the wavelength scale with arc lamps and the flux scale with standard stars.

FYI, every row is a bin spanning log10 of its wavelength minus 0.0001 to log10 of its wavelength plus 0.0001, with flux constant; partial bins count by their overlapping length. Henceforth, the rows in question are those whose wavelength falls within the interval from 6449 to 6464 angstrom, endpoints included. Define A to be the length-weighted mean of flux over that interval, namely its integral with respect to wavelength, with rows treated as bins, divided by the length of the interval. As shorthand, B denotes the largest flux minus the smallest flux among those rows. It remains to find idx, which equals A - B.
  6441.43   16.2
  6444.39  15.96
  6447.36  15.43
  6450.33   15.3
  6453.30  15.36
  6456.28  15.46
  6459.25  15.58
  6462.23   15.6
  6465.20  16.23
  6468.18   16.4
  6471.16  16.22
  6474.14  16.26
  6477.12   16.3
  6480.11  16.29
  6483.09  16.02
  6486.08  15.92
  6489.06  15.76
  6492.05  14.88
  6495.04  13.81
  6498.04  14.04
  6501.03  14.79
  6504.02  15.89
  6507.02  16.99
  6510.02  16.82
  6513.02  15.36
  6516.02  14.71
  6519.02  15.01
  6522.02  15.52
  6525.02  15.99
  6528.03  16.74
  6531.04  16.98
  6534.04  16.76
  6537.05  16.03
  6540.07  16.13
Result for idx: 15.2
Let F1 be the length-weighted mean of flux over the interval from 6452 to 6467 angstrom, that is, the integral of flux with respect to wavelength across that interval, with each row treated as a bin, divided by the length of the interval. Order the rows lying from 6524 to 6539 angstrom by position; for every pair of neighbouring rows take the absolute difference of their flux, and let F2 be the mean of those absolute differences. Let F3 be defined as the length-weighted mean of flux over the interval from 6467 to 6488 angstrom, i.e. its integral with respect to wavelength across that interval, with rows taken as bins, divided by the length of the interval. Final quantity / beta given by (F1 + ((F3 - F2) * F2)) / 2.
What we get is 11.6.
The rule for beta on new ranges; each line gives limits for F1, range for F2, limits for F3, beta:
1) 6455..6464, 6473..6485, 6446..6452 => 8.6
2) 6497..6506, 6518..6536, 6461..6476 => 11.0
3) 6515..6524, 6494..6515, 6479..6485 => 13.7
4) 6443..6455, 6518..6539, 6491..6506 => 11.2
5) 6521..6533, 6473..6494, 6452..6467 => 10.1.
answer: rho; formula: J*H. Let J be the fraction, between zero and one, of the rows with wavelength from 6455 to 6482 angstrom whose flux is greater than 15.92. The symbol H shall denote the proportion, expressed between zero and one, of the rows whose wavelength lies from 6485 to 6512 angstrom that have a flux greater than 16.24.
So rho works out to 0.15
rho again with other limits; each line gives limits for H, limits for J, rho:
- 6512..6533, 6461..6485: 0.25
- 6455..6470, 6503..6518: 0.08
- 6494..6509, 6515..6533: 0.10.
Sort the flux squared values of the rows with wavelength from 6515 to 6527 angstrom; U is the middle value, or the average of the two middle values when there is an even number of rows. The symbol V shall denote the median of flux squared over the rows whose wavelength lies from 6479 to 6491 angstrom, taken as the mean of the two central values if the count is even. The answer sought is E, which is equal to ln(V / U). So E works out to 0.09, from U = 233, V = 255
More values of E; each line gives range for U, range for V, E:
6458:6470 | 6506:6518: 0.02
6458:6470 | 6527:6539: 0.10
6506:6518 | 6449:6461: -0.09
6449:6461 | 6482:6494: 0.06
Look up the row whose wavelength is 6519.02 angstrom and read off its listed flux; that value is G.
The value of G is 15.01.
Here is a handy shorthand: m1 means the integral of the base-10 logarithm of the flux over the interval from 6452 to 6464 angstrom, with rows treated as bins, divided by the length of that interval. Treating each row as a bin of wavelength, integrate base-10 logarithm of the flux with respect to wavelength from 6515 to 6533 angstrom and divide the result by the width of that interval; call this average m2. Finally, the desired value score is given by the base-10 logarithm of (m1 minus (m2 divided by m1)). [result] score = -0.74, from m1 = 1.19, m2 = 1.20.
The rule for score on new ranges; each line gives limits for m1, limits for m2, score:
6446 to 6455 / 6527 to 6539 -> -0.80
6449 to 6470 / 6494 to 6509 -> -0.68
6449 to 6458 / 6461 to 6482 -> -0.78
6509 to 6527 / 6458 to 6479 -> -0.75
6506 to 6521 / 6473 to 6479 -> -0.74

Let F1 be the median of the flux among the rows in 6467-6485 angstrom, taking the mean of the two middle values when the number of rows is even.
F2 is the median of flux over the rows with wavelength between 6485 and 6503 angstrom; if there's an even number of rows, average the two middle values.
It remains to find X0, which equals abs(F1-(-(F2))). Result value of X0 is 31.1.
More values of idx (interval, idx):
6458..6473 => 15.2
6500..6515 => 13.8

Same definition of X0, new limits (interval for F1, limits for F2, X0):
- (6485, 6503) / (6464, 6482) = 31.1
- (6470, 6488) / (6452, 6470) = 31.8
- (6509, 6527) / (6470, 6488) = 31.7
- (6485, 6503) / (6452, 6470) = 30.4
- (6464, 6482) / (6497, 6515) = 31.9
